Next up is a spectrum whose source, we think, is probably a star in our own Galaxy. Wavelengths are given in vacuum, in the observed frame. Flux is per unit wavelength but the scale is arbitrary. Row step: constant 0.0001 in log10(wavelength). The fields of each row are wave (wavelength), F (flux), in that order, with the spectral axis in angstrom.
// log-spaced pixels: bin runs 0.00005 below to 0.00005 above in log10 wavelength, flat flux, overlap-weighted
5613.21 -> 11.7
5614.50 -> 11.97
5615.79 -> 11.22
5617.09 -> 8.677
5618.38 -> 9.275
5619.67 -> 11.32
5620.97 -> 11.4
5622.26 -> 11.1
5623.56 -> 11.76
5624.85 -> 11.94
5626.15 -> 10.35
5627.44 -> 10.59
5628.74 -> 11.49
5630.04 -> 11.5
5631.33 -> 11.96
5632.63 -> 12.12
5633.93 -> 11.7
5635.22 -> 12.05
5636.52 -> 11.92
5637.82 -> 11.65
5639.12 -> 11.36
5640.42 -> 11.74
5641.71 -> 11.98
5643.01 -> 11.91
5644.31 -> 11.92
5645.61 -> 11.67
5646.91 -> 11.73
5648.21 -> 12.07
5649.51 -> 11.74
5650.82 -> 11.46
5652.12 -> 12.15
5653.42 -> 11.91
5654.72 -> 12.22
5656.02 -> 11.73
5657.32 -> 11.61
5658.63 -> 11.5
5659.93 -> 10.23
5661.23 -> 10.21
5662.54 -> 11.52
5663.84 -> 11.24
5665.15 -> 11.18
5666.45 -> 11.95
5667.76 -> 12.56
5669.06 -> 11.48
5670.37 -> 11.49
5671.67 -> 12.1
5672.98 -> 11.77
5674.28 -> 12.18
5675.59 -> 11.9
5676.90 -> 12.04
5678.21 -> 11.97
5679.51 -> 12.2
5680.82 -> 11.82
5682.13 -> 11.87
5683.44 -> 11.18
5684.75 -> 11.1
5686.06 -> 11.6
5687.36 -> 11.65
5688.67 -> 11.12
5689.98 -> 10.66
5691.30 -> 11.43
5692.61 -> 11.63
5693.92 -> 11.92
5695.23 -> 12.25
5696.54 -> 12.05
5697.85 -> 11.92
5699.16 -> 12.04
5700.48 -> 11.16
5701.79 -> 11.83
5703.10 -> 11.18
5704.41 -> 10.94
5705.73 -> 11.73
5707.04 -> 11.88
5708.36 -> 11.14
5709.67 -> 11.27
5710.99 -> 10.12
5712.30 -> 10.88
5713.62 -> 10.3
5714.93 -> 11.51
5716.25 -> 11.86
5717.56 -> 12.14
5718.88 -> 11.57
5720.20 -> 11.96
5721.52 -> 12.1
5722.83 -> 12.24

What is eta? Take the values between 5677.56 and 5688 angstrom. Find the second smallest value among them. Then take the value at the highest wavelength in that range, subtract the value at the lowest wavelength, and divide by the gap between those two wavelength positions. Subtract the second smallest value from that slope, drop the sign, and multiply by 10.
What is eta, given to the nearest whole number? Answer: 112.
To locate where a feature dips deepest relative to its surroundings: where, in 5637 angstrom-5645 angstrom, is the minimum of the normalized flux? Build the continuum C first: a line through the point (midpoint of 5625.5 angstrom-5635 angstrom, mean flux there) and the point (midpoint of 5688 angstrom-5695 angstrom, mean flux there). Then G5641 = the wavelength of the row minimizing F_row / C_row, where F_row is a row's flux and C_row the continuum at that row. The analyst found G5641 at 5639.12 angstrom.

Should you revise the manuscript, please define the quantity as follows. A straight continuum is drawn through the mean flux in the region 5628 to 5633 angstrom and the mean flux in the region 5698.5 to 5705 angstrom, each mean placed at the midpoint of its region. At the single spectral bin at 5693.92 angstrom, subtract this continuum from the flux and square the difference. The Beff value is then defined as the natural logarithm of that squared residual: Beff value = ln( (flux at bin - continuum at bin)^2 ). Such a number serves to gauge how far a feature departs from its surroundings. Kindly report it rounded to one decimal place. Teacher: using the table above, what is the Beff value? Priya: -1.6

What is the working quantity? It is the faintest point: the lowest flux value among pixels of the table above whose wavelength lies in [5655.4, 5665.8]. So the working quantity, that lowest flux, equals 10.21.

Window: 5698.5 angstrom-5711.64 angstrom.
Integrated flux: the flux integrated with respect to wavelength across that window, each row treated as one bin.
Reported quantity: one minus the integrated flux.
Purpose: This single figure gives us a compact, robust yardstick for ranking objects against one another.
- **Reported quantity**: -148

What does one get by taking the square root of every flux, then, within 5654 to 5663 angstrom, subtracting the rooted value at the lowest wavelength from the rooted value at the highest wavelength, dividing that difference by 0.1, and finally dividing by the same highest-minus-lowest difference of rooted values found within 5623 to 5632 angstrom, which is -35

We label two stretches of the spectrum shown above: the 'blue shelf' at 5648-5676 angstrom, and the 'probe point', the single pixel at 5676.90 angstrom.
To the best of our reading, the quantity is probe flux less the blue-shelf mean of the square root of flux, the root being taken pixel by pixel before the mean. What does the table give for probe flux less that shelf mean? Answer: 8.6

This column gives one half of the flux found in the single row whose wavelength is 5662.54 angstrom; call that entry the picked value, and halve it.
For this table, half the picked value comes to 5.76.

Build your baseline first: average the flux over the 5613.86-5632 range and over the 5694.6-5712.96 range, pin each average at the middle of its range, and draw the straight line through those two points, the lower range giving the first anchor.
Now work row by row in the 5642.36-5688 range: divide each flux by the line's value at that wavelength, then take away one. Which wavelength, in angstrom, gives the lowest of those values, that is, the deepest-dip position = 5661.23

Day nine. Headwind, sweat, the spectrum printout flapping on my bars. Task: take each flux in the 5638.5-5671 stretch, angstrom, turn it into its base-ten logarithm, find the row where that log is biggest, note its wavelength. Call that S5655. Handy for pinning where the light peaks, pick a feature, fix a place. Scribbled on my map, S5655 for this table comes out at 5667.76 angstrom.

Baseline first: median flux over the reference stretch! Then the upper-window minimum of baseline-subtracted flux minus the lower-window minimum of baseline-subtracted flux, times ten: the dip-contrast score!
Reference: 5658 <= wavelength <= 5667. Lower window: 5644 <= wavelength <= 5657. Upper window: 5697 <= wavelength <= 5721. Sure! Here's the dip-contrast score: -13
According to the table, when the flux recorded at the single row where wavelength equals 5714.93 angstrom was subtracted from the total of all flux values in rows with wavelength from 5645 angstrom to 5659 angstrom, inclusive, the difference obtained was 118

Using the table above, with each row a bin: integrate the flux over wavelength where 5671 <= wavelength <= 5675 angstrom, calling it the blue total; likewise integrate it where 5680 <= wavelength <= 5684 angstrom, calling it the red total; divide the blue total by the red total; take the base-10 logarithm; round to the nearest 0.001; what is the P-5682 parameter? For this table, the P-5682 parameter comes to 0.014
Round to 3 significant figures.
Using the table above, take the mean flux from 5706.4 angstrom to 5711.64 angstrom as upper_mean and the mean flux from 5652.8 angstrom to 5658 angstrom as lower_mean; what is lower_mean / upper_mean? 1.07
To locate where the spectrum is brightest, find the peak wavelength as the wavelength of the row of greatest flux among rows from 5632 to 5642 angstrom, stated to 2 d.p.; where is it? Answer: 5632.63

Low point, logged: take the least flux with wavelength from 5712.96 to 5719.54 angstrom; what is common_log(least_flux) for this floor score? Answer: 1.013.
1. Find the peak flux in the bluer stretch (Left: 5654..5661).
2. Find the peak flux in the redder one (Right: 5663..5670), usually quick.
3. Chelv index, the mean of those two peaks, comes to 12.39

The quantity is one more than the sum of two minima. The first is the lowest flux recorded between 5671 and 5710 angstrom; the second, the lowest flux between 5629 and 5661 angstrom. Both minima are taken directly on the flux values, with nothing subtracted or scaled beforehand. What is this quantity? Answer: 21.9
